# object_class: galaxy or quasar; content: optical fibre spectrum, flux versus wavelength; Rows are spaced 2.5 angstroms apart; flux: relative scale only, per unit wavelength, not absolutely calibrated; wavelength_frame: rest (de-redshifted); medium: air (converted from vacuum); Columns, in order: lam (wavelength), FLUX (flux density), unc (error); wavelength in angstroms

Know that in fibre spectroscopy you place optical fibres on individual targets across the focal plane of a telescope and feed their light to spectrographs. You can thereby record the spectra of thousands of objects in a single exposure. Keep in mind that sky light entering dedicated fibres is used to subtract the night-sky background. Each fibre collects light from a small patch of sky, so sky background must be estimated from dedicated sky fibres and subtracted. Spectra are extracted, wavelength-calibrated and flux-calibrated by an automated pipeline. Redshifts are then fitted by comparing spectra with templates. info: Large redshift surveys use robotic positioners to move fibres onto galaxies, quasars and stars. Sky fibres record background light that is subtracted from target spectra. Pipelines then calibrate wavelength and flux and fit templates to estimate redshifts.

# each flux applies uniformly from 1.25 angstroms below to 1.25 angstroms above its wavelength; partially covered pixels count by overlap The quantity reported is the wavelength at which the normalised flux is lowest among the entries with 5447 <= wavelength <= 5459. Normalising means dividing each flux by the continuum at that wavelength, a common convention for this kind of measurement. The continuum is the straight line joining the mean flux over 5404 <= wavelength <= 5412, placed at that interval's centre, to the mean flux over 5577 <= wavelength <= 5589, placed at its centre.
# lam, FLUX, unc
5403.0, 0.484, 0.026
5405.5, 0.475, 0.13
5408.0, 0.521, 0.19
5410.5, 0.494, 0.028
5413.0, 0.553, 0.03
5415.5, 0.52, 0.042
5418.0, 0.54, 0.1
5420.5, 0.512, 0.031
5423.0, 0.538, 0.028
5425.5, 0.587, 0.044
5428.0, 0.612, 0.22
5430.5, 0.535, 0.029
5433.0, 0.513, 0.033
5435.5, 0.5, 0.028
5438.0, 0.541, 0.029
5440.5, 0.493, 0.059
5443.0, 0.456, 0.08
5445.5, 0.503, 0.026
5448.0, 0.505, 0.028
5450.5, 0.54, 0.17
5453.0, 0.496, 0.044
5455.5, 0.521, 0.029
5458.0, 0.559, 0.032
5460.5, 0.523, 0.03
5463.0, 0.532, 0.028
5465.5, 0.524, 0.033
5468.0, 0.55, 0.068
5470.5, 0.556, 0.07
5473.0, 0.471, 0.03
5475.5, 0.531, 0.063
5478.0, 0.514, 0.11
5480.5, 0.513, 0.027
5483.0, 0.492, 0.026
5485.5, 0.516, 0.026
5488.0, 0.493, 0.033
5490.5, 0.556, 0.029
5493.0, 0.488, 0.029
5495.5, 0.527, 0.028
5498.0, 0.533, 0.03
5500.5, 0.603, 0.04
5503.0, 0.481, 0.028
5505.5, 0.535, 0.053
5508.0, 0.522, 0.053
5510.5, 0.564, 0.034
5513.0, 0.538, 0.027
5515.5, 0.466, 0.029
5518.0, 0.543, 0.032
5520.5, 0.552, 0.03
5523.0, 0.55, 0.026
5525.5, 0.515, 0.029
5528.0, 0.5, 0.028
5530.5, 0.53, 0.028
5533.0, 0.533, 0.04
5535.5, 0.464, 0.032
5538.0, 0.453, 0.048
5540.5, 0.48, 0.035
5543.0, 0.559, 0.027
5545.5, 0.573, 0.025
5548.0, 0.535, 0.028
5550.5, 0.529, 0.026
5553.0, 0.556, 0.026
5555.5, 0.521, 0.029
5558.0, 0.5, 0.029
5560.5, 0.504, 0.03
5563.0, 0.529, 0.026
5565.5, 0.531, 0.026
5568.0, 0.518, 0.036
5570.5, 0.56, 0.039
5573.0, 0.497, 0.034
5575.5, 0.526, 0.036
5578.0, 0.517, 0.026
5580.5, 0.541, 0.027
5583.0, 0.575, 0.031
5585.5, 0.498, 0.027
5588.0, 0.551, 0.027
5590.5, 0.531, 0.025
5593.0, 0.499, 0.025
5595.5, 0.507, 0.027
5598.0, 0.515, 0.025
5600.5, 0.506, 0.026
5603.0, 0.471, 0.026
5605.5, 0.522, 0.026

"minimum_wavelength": 5453.0 angstroms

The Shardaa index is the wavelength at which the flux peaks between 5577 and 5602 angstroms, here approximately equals 5583.0 angstroms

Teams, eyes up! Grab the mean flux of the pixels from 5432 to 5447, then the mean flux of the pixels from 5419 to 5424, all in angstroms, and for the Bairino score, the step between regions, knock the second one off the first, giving -0.024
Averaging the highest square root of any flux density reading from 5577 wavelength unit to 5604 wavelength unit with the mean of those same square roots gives 0.739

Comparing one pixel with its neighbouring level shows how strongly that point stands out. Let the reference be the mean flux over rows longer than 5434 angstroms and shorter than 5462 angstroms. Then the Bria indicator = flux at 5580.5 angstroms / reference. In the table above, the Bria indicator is 1.06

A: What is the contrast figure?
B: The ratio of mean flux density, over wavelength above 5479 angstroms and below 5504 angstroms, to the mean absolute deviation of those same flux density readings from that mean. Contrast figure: 19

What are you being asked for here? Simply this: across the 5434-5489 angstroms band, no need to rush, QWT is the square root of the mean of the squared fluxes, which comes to 0.516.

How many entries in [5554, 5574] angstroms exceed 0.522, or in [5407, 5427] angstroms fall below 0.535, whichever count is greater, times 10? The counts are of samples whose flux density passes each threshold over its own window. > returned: 40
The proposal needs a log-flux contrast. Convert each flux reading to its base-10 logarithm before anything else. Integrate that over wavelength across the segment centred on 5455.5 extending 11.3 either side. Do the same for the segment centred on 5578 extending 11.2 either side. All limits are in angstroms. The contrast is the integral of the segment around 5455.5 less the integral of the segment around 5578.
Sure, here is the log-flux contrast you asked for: -0.2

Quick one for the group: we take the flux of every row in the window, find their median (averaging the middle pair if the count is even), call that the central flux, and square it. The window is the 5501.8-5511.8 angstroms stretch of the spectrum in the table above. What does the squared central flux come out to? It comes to 0.28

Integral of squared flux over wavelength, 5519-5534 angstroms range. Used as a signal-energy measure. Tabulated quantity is 4.22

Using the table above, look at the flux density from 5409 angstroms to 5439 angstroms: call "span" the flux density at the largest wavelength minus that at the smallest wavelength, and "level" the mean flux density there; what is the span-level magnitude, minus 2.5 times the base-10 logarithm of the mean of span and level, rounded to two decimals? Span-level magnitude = 1.34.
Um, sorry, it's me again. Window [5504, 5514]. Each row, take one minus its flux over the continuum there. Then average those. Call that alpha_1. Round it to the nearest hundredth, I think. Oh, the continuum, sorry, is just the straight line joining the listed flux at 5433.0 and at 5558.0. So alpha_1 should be -0.07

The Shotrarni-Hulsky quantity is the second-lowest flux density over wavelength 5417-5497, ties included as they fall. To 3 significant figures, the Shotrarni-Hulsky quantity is 0.471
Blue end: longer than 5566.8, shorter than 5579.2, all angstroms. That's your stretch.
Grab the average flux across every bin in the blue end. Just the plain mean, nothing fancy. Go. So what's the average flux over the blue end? 0.524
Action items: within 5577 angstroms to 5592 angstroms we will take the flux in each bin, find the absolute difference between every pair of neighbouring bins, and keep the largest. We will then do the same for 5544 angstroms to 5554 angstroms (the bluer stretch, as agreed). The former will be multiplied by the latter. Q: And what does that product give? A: 0.0029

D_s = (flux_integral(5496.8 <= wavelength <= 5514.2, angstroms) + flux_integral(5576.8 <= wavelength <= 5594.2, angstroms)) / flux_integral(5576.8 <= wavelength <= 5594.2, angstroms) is 2.02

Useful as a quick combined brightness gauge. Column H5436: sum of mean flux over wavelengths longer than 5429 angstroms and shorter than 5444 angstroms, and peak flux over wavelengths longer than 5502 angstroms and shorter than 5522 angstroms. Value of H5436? 1.07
